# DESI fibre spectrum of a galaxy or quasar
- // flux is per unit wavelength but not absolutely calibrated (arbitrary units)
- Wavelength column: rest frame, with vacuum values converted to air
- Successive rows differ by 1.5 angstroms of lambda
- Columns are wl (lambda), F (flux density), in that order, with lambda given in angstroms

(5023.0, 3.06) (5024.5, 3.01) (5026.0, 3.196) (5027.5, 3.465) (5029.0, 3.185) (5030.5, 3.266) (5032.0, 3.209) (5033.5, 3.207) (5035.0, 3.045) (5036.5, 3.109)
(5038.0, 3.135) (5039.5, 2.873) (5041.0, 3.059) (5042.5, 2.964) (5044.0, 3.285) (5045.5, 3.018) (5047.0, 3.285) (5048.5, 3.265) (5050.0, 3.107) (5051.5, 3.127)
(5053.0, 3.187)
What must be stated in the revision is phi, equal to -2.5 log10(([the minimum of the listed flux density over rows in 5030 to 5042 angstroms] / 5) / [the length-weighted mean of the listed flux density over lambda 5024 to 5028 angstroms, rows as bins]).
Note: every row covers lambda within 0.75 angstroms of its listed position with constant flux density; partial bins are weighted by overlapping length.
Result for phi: 1.87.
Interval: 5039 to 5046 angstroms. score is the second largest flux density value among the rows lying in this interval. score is 3.059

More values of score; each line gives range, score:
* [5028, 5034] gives 3.209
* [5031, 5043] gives 3.207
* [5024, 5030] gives 3.196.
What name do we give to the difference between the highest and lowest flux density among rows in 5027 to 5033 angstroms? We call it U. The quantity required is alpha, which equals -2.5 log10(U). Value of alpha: 1.4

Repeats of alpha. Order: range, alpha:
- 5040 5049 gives 1.2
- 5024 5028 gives 0.9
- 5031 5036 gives 2.0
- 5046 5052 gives 1.9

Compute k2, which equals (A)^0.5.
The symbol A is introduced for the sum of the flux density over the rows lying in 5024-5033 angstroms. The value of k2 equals 4.4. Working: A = 19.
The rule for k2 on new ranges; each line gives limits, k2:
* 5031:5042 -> 4.7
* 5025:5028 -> 2.6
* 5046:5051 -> 3.1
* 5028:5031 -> 2.5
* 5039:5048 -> 4.3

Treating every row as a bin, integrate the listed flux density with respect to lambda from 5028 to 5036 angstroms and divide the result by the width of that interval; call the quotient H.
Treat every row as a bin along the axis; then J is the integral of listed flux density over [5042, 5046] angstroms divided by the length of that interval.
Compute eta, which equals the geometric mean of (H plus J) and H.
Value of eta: 4.479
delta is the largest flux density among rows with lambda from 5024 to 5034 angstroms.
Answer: 3.465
